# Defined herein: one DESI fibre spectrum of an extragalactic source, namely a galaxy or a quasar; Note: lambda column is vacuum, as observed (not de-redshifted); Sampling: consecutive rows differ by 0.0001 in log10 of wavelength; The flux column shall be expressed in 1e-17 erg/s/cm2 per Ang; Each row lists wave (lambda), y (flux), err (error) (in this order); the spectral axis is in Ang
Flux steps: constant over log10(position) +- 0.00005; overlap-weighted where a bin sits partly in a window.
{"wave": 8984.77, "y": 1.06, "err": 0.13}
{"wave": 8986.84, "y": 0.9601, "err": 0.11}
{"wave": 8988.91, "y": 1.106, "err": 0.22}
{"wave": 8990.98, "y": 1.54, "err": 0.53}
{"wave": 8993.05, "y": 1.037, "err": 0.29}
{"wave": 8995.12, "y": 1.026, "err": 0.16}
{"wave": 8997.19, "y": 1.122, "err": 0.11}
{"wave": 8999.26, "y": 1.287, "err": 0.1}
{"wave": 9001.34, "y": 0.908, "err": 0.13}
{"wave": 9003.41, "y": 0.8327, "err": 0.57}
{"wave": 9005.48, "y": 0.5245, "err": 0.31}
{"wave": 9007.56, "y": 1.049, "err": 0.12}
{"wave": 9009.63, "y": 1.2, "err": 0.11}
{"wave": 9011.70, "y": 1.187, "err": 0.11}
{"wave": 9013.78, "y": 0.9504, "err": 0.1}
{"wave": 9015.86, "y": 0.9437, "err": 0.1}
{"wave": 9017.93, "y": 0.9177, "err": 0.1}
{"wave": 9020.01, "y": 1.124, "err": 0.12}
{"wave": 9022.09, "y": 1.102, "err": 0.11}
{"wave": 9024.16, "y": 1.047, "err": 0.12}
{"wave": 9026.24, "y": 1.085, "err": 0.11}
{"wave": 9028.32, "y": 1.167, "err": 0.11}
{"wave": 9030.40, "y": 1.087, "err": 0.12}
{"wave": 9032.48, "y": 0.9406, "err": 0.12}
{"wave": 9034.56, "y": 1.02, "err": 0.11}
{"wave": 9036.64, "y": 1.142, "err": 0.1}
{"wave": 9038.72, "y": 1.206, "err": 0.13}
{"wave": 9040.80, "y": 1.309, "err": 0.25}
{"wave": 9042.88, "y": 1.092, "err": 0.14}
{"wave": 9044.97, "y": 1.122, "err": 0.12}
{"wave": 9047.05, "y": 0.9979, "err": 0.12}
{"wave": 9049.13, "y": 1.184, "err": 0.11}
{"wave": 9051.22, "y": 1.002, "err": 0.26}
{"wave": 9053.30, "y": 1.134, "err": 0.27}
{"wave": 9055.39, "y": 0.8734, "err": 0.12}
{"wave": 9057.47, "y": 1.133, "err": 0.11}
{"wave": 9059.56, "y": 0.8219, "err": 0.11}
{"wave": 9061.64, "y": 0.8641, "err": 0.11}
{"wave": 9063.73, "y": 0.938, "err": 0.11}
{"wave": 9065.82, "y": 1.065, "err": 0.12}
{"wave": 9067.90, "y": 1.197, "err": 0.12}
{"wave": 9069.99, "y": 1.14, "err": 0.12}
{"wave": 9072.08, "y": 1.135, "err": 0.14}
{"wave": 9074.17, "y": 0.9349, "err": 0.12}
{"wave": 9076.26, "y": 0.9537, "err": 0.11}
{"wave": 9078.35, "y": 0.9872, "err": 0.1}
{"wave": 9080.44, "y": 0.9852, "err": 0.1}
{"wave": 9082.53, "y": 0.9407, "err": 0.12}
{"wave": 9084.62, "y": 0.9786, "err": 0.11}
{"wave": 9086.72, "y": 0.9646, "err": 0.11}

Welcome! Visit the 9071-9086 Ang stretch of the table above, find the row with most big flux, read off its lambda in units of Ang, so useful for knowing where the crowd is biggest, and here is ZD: 9072.08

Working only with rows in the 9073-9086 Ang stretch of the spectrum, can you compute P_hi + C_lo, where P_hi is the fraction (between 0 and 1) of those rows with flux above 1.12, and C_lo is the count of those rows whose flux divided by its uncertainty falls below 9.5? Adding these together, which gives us 4.0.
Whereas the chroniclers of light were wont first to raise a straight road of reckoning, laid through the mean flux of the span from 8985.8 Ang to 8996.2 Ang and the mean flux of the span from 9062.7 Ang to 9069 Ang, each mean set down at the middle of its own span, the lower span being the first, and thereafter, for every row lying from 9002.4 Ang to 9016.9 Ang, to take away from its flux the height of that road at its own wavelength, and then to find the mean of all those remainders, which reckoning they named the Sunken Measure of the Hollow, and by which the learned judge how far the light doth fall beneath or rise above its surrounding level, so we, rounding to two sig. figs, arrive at -0.16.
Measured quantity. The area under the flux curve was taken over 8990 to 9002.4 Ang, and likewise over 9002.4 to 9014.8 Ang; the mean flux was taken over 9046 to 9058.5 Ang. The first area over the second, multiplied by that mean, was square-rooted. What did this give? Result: 1.13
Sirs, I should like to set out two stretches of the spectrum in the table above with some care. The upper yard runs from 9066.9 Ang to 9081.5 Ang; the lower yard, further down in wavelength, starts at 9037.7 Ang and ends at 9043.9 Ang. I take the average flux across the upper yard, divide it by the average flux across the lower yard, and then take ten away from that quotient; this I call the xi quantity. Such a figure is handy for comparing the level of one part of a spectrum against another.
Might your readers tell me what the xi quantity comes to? -9.13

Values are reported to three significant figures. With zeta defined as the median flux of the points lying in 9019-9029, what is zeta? 1.10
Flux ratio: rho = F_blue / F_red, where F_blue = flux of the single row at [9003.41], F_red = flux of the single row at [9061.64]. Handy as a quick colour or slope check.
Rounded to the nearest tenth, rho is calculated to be 1.0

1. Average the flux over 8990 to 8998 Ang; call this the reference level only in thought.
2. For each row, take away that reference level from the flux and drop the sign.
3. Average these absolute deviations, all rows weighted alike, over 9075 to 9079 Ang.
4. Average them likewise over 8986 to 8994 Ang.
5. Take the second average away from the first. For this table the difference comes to 0.01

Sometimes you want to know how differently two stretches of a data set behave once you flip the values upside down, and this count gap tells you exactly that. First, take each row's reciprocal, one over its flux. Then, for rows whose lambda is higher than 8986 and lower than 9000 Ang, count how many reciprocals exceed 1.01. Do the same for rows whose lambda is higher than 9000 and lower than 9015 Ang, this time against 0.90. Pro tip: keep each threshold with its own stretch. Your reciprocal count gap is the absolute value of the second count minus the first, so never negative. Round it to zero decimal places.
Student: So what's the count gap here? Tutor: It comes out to 4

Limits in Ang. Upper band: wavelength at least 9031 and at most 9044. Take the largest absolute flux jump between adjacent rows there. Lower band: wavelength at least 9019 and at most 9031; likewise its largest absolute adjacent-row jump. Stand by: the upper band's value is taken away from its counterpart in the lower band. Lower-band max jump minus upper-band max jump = -0.1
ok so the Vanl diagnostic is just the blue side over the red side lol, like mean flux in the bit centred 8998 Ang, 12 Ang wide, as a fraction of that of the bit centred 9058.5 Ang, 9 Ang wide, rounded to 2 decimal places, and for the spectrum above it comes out 1.12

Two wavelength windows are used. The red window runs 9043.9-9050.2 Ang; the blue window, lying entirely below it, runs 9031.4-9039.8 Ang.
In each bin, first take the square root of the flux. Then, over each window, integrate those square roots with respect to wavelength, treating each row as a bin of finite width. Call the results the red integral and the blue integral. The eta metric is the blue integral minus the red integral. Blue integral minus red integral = 2.1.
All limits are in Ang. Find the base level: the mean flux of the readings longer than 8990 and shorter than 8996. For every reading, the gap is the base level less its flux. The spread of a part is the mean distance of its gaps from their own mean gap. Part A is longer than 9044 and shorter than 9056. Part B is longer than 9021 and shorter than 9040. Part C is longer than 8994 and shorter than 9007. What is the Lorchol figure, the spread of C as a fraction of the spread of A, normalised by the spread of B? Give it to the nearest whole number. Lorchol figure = 35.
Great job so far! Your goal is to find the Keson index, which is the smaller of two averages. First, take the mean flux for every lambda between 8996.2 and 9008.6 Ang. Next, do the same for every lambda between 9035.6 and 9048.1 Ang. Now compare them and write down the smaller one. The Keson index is 0.95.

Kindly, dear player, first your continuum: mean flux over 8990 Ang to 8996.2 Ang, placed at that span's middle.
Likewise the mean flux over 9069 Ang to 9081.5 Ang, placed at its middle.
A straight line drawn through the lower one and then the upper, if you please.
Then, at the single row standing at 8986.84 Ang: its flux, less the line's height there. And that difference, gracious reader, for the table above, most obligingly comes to -0.25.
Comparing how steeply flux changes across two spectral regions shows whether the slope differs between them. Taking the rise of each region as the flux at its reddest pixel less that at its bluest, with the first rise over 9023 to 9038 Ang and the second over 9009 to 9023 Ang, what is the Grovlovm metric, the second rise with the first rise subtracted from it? -0.19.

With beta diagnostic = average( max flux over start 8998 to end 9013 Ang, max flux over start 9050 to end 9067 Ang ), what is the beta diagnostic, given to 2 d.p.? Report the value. 1.21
